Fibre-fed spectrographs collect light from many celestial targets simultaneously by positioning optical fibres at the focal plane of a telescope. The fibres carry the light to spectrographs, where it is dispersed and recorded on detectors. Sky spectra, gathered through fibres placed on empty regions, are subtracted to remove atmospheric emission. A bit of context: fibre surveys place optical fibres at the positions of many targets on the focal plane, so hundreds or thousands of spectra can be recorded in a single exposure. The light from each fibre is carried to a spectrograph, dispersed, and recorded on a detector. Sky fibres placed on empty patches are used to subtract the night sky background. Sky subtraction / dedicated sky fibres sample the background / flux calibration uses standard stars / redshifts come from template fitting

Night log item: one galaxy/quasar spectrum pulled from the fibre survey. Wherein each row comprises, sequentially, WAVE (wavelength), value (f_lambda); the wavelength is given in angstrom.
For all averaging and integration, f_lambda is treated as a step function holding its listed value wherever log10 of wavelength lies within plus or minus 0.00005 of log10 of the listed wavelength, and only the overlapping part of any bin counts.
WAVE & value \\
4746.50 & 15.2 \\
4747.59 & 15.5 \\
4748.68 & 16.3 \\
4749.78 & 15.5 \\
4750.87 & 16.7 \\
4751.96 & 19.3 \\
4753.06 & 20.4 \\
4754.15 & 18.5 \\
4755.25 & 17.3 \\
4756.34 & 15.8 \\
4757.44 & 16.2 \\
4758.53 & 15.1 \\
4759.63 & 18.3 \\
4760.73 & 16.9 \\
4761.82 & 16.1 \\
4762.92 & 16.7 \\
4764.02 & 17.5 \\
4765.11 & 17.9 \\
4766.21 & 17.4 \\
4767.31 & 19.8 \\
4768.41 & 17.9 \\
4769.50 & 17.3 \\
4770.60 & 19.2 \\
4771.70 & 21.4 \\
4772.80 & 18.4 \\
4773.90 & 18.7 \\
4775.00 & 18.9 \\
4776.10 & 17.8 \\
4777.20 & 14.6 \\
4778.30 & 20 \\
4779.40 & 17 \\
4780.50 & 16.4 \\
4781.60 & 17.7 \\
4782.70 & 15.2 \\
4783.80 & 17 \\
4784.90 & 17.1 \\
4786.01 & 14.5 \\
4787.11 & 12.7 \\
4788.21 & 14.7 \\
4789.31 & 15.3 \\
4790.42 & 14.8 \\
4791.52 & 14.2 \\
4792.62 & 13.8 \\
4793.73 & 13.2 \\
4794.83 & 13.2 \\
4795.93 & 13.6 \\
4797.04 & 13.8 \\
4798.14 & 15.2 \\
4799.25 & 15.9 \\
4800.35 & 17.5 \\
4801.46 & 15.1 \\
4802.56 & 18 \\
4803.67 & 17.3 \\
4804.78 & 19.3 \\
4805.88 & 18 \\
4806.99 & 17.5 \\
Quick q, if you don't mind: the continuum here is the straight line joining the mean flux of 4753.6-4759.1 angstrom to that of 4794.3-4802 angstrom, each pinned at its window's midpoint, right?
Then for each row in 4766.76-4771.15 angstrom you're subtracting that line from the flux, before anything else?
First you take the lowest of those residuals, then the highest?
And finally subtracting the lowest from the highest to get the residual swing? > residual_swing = 2.4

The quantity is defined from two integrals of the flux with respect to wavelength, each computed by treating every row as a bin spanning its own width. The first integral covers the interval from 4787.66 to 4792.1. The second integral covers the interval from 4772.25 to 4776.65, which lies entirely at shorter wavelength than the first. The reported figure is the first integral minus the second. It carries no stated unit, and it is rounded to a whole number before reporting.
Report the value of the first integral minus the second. -16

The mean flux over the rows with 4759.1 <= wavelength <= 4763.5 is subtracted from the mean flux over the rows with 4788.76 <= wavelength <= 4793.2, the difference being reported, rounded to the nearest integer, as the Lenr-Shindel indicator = -2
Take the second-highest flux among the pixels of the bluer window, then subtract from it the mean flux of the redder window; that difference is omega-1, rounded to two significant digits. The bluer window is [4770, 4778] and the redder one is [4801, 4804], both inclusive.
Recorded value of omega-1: 2.4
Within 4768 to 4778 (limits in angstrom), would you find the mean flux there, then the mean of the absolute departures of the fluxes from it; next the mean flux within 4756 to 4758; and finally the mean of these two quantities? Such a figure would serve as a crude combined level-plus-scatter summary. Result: 8.6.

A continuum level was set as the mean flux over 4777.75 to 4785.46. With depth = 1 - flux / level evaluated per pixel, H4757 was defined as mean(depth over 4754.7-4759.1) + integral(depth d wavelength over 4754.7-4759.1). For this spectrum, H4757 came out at 0.3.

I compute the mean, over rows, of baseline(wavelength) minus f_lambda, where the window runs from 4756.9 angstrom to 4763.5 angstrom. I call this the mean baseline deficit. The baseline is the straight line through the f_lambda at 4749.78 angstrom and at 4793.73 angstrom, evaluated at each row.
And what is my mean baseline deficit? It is -1.6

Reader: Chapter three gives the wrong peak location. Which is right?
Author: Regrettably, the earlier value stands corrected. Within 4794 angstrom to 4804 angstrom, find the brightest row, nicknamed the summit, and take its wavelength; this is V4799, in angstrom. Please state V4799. 4802.56 angstrom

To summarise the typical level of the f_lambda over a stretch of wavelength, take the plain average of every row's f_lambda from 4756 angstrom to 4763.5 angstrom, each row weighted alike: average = 16.4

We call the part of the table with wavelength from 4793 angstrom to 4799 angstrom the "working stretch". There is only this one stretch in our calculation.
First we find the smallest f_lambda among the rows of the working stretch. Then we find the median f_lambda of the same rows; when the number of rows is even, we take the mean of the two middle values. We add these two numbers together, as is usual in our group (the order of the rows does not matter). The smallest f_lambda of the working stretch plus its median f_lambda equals 27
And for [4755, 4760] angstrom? 31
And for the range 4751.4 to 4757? 34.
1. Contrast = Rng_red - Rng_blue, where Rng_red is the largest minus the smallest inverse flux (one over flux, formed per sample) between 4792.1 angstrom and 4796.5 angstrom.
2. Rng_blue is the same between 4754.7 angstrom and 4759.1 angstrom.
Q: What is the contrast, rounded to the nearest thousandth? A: -0.005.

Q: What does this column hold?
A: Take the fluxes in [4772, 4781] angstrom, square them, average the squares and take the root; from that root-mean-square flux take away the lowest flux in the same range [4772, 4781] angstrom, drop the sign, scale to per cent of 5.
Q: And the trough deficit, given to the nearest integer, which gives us 64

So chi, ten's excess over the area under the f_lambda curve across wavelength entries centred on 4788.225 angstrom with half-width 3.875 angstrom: -104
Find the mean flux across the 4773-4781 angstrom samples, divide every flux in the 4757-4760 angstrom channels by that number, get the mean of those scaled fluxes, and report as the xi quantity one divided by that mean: 1.07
